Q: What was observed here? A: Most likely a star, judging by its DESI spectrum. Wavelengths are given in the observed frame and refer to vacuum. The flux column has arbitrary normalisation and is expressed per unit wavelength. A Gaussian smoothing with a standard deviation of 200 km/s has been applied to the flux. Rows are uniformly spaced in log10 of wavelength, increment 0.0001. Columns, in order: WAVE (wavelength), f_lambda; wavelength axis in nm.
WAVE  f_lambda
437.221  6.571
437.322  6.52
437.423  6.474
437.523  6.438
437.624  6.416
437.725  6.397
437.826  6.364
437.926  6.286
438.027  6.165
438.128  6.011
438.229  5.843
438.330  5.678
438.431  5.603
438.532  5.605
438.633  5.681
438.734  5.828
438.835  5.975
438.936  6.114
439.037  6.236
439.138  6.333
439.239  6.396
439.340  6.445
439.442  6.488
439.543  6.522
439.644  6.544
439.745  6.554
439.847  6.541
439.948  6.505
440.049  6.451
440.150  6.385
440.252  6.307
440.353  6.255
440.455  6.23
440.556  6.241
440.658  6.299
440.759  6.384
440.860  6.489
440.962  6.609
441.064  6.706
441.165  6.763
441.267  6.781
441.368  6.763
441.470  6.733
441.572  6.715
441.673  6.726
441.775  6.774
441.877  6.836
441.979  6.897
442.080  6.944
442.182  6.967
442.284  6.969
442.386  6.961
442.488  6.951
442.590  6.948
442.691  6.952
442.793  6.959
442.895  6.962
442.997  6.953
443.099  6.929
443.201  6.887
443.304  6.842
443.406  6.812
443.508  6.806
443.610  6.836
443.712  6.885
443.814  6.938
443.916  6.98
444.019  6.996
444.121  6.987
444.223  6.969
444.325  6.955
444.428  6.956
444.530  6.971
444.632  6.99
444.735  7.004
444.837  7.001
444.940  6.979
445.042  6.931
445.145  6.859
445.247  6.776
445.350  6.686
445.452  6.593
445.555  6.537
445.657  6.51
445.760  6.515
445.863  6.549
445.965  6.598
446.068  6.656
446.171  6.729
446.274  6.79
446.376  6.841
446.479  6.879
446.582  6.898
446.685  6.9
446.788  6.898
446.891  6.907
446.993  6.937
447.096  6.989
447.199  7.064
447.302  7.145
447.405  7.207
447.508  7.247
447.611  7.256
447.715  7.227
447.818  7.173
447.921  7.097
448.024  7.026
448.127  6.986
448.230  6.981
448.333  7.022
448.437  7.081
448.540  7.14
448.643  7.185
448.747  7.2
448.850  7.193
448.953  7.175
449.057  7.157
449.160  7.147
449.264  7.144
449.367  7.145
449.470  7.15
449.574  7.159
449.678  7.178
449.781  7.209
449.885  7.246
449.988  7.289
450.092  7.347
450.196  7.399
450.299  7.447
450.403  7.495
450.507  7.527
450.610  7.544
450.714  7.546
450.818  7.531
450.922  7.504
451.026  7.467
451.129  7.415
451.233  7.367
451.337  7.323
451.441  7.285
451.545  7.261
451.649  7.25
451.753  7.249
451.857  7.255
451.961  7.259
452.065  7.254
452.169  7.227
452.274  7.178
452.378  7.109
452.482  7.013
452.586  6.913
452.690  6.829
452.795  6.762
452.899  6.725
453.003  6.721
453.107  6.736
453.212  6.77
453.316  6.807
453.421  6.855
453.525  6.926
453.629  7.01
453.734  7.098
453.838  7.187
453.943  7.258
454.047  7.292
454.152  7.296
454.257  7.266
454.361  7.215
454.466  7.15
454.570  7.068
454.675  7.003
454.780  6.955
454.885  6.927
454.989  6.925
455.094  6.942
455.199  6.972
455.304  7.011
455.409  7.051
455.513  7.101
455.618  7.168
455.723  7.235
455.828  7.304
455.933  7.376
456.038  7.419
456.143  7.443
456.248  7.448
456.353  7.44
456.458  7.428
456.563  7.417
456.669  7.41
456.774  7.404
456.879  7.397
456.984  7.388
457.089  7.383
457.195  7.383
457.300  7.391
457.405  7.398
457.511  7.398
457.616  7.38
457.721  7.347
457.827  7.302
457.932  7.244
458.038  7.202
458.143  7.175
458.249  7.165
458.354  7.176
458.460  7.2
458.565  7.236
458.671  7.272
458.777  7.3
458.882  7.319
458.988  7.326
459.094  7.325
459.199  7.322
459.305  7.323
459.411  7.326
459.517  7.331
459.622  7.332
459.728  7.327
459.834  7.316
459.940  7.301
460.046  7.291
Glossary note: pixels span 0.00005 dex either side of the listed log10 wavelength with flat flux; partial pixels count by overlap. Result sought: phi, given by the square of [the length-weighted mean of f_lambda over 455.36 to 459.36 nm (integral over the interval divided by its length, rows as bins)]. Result 54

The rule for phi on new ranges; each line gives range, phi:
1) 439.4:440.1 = 43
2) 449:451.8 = 54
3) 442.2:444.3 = 48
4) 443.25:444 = 47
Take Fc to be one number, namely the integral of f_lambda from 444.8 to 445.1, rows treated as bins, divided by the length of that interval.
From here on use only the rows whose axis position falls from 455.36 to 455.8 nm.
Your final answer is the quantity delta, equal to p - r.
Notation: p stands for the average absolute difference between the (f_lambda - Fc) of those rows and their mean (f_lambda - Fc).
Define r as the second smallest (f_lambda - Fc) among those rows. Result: -0.09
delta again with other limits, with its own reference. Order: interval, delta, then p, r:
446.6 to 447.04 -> 0.07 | 0.013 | -0.05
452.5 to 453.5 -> 0.28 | 0.053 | -0.23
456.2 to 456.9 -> -0.44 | 0.016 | 0.45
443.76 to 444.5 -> 0.01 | 0.016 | 0.00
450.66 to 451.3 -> -0.41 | 0.055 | 0.46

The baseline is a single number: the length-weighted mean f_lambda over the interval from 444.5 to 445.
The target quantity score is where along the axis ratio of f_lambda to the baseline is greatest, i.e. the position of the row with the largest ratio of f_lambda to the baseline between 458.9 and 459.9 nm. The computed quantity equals 459.622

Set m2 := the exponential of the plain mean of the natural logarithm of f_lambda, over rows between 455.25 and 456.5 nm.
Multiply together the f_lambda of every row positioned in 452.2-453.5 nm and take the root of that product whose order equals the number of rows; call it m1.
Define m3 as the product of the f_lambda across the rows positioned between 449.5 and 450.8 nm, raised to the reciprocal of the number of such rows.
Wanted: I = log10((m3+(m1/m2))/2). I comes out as 0.618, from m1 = 6.87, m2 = 7.28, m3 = 7.36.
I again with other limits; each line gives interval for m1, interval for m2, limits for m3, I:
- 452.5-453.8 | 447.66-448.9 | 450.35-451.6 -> 0.623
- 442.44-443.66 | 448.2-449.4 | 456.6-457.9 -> 0.621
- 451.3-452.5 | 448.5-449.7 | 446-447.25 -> 0.596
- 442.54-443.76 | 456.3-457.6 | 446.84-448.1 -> 0.604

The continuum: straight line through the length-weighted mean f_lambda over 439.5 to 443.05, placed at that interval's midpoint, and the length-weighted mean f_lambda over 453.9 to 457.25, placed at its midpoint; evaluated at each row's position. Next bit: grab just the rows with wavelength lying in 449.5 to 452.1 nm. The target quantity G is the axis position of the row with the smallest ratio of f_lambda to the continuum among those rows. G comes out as 452.065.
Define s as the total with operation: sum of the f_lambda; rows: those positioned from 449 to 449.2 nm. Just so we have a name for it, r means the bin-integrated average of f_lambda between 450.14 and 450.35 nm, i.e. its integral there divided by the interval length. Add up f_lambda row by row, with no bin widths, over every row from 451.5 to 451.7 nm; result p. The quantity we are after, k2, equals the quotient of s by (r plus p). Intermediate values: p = 14.5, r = 7.43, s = 14.3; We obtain 0.65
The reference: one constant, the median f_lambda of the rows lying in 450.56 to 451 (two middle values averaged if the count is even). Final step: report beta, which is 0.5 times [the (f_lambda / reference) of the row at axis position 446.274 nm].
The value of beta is 0.450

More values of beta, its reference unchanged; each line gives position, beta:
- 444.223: 0.462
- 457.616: 0.490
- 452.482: 0.465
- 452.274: 0.476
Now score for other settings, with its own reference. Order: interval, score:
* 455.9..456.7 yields 456.248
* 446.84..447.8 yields 447.611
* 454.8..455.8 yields 455.723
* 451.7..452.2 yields 451.961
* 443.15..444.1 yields 444.019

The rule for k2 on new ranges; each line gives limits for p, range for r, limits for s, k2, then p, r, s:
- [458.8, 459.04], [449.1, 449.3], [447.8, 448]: 0.66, 14.6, 7.14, 14.3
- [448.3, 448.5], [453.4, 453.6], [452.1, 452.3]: 0.68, 14.1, 6.94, 14.4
